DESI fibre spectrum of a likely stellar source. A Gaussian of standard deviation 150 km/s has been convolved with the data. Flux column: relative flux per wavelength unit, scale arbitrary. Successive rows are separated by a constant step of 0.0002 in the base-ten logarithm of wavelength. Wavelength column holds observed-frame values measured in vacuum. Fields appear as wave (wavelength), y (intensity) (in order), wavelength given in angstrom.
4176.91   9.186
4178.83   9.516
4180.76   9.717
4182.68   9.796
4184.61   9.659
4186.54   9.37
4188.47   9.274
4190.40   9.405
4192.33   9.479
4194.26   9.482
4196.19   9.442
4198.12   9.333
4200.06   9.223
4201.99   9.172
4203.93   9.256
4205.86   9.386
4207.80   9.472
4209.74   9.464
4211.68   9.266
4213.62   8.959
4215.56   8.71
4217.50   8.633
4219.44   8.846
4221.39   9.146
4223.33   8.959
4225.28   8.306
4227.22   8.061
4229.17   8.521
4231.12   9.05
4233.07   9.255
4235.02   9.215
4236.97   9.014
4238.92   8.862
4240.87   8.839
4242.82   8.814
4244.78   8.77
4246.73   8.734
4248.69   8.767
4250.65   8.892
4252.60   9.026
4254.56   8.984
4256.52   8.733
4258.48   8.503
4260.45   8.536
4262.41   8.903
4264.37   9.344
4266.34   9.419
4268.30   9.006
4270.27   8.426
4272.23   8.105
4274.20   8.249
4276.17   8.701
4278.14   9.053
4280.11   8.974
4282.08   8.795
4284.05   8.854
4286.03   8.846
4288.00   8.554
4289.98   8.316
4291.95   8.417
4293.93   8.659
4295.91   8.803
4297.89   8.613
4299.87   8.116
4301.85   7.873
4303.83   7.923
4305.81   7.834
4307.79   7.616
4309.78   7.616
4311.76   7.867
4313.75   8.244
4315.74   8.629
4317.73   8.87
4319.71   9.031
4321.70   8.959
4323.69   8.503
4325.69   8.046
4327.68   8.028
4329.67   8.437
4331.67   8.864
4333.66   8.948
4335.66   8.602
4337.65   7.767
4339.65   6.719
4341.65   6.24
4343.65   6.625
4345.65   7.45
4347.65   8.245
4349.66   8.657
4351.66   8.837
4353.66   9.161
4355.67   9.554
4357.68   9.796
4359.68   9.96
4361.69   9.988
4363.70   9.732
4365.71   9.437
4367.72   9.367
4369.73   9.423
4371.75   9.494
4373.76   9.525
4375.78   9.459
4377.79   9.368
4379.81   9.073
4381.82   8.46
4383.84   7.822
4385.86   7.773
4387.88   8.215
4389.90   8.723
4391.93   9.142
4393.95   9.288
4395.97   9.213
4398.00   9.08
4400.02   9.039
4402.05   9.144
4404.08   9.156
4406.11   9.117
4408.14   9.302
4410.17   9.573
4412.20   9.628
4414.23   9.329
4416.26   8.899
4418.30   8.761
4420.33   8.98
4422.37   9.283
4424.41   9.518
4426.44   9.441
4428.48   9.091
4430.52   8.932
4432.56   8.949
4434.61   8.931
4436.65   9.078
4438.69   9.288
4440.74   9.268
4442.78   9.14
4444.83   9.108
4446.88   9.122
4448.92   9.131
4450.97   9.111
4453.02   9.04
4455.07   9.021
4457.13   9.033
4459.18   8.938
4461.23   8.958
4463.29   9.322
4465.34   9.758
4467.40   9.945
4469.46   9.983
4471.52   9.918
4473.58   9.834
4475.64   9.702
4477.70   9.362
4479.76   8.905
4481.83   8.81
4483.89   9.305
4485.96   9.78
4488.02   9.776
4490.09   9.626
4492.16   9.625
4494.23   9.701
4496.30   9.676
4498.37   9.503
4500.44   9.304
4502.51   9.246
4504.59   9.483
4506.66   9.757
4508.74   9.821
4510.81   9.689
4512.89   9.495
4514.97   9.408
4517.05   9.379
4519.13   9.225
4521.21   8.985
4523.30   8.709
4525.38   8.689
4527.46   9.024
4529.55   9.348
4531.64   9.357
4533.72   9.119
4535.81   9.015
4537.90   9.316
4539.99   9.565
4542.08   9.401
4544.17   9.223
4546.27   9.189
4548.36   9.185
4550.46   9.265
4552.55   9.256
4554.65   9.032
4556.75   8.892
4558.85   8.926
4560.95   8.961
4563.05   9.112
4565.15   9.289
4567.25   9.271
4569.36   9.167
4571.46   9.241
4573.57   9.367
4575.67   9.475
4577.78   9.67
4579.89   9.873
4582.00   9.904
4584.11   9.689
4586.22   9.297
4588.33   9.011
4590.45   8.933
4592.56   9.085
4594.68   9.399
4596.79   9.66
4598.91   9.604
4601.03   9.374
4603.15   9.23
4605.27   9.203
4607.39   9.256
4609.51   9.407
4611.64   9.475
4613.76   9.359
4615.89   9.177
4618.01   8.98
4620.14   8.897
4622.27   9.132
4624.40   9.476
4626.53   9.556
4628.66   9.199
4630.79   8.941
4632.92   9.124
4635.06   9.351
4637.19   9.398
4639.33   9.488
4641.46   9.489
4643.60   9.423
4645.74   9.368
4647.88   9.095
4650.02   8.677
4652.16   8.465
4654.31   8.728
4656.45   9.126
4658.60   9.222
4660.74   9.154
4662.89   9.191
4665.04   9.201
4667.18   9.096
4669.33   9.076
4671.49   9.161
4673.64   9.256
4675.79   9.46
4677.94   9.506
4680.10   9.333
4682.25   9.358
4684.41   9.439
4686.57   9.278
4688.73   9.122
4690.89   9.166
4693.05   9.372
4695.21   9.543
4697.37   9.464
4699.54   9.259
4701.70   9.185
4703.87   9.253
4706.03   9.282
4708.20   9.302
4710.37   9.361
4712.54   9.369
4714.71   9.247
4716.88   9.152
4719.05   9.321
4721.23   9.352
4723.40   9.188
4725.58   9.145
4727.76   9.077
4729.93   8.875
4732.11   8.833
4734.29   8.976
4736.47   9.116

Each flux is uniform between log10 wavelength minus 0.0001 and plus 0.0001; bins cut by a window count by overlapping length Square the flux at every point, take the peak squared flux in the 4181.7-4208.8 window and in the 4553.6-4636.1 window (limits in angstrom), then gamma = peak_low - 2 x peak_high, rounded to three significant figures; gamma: -100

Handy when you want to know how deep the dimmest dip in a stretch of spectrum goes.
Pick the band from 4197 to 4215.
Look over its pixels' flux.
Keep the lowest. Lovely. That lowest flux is 8.959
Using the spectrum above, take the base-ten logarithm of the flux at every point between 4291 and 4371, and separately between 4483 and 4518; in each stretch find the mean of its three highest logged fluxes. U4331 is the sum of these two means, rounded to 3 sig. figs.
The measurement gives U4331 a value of 1.99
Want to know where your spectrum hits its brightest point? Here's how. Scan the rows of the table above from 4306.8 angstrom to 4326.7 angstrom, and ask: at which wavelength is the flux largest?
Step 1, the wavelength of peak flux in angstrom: 4319.71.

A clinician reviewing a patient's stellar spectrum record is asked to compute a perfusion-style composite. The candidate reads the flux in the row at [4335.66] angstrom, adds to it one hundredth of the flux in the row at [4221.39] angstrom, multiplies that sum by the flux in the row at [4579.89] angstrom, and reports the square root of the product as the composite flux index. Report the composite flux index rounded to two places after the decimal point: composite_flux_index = 9.26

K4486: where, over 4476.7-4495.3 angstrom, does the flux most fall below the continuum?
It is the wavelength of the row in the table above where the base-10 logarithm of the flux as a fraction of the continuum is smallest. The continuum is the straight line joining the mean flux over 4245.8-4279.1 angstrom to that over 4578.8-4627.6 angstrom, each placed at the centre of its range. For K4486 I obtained 4481.83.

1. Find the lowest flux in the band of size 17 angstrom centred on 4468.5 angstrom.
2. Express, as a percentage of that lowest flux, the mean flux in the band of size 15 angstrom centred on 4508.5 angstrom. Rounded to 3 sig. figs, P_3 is 107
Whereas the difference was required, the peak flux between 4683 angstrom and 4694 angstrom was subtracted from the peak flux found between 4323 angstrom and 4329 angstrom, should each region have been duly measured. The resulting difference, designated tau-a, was -0.94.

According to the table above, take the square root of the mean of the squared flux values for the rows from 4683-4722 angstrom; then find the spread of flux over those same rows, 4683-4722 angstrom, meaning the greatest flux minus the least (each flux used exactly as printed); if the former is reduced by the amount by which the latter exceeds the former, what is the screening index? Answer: 18.2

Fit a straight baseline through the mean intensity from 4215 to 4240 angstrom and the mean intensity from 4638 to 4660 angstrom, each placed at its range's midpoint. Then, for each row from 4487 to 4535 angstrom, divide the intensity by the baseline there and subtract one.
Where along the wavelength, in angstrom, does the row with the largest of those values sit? 4508.74 angstrom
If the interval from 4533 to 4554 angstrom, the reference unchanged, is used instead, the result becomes 4539.99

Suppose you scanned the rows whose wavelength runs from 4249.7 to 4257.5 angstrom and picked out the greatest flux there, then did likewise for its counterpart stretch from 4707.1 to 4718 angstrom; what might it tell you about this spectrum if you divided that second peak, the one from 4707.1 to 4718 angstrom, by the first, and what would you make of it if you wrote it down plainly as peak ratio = 1.04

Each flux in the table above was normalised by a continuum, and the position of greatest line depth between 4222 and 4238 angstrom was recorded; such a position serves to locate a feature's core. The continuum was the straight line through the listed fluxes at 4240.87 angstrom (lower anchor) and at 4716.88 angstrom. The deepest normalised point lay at 4227.22 angstrom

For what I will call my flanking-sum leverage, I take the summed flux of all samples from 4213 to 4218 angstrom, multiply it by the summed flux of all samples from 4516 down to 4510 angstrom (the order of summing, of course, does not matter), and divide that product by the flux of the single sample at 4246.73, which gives 86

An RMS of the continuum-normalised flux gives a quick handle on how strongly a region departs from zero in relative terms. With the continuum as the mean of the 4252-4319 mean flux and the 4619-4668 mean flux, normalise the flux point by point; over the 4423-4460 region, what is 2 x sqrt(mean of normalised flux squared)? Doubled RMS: 2.06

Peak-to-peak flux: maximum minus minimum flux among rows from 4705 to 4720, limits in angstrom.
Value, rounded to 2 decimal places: 0.22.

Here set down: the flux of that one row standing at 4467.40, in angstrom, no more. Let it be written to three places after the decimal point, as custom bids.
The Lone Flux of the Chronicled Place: 9.945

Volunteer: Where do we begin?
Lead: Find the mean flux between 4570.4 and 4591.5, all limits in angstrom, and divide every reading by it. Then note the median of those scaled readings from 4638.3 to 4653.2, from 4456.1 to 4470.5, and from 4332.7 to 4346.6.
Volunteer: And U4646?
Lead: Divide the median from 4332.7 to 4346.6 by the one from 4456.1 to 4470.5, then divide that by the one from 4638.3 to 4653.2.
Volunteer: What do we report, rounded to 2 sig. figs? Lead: 0.81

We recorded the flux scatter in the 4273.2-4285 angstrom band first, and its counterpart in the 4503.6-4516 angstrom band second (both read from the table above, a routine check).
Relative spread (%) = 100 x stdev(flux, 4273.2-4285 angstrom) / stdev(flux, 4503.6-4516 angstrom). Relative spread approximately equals 169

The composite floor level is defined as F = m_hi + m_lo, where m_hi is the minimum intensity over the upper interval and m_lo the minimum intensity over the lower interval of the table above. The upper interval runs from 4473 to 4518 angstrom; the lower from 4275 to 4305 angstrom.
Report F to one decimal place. 16.7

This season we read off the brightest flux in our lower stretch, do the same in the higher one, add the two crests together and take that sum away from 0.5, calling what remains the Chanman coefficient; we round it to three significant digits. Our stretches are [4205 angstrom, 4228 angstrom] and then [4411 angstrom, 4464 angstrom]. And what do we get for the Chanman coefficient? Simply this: -18.6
